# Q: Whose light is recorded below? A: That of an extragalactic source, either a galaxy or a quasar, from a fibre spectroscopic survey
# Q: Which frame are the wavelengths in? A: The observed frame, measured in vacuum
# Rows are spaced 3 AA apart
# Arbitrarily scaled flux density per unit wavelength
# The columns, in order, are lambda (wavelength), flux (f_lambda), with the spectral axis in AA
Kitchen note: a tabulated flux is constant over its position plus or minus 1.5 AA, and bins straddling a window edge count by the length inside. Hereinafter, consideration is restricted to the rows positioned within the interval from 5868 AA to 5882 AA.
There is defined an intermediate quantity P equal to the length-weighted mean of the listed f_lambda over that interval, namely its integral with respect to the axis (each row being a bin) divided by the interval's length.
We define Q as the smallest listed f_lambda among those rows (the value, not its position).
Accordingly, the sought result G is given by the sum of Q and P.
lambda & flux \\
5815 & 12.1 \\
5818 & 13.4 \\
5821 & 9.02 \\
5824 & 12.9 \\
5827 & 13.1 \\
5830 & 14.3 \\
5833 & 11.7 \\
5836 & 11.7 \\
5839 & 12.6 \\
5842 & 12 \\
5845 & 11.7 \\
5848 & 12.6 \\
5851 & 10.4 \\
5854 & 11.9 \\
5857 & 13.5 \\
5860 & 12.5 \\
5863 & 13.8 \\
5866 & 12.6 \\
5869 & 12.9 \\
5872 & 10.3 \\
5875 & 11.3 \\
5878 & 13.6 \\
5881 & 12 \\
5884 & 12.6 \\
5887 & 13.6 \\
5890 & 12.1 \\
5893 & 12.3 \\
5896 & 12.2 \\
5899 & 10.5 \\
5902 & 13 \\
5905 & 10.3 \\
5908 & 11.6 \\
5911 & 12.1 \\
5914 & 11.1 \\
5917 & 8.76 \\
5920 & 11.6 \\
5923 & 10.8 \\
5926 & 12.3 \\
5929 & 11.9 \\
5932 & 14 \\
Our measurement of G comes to 22.3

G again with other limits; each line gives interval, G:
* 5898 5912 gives 21.8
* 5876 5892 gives 24.7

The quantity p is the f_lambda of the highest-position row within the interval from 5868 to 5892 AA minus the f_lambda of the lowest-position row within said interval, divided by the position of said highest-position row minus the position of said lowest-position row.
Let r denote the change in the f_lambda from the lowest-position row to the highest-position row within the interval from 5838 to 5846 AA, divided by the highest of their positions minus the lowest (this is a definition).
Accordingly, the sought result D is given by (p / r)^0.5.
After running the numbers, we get 0.5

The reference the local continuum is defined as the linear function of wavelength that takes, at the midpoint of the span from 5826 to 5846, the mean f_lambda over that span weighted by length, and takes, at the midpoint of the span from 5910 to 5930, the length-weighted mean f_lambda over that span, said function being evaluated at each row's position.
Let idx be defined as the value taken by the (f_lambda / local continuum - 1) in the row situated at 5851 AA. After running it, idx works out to -0.15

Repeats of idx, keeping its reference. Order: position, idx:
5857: 0.11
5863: 0.15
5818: 0.05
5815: -0.05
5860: 0.03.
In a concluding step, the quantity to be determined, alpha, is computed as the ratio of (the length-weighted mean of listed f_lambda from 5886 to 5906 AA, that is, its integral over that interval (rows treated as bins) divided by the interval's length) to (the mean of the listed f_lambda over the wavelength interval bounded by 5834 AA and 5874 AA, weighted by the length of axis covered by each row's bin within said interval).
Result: 0.99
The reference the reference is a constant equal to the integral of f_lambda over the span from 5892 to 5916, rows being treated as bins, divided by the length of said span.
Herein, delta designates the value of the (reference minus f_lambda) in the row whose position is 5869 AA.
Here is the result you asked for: -1.3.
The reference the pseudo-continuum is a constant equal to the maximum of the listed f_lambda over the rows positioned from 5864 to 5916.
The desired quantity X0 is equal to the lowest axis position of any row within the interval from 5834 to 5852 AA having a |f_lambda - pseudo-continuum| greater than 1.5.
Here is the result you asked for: 5836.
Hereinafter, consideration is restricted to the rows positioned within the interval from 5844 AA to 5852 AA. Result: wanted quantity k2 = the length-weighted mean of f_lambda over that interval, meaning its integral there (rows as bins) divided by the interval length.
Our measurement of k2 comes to 11.6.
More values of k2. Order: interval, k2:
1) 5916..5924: 10.5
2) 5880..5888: 12.7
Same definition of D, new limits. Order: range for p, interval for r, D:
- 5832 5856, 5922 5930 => 0.2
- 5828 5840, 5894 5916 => 1.8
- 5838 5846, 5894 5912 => 4.7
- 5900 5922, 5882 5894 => 1.5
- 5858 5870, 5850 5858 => 0.3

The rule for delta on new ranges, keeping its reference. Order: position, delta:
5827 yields -1.5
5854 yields -0.3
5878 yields -2.0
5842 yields -0.4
